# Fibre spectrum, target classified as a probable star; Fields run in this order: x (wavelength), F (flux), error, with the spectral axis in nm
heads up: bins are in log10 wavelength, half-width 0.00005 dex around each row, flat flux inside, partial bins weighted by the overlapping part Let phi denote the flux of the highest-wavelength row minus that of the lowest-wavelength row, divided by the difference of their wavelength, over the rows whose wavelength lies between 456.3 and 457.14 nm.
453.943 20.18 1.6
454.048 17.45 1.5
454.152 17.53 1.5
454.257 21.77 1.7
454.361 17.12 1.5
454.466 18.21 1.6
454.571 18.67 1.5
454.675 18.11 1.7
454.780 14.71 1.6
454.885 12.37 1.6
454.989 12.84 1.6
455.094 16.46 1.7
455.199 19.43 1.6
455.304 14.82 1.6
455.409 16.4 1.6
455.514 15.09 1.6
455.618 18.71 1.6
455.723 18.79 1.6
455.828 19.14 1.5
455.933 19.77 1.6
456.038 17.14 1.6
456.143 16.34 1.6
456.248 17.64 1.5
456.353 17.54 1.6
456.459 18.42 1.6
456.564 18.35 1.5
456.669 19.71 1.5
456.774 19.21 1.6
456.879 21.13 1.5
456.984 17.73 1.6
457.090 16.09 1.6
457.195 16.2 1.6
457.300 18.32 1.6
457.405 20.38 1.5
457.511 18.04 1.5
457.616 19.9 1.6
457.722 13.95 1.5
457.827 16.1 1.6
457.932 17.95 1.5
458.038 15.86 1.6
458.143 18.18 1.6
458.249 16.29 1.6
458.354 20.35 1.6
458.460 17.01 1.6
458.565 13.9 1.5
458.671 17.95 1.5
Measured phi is -2.0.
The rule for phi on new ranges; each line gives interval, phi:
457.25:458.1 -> -3.3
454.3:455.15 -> -0.9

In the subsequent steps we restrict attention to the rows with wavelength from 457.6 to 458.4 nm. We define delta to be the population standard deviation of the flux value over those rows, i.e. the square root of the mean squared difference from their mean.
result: 2.0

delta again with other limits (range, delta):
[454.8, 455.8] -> 2.4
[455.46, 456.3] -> 1.5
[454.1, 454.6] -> 1.6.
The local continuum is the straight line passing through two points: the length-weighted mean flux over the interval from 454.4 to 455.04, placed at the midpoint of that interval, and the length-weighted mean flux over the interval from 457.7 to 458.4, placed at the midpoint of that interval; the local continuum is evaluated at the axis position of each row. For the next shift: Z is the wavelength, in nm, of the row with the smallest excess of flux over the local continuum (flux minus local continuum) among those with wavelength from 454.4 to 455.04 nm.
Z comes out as 454.885 nm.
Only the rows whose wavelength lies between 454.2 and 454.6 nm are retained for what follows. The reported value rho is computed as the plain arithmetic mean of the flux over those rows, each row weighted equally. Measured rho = 18.9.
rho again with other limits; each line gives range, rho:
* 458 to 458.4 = 17.7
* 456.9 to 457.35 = 17.1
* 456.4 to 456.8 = 18.9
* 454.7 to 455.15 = 14.1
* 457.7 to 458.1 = 16.0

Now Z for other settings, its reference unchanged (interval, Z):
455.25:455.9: 455.304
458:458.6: 458.565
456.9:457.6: 457.090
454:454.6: 454.361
